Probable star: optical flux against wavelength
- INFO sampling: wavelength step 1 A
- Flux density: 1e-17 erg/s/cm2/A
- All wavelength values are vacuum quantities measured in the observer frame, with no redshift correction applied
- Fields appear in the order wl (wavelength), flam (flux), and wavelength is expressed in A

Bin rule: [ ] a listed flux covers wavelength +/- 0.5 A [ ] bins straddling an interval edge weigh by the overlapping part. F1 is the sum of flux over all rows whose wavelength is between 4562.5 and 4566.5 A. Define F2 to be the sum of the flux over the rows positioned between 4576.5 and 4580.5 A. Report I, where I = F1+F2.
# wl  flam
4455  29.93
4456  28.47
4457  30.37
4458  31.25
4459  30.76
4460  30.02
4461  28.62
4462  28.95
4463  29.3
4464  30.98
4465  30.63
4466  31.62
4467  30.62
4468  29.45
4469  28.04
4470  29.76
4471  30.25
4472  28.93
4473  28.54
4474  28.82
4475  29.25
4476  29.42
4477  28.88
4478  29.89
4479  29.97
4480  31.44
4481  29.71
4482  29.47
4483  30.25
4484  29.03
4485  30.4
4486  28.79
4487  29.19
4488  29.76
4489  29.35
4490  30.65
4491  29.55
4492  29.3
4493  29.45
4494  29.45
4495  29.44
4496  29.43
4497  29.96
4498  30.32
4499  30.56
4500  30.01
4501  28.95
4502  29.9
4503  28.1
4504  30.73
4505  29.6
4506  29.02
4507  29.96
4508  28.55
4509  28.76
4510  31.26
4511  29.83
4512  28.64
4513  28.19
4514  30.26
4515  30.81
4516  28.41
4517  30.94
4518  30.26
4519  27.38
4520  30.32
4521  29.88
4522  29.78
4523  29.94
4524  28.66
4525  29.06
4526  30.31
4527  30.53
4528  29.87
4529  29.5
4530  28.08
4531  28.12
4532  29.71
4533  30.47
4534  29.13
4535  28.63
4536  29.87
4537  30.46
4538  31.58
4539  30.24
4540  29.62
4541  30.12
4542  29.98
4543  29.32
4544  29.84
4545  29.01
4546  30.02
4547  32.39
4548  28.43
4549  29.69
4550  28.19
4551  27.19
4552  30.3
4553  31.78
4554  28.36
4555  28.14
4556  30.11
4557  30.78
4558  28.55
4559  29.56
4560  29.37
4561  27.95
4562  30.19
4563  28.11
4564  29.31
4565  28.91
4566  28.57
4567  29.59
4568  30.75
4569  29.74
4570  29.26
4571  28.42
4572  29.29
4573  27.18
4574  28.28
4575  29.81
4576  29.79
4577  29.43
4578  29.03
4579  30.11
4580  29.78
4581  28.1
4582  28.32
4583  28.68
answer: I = 233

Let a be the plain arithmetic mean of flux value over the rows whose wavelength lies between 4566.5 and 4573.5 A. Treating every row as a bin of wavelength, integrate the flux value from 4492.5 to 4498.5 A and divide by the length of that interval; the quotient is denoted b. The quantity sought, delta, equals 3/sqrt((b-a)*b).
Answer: 0.8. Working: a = 29.2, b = 29.7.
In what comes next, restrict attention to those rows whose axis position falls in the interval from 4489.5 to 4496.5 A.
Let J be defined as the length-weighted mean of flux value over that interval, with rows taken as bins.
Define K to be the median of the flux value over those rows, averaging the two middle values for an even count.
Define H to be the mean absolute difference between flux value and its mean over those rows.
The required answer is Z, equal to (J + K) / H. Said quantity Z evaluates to 199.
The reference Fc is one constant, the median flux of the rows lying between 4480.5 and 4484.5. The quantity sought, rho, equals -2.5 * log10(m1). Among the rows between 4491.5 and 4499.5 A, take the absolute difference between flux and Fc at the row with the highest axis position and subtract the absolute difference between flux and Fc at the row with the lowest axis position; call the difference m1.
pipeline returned 0.4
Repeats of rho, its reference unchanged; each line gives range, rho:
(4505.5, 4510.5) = -0.1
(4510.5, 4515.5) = 0.0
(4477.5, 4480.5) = -0.5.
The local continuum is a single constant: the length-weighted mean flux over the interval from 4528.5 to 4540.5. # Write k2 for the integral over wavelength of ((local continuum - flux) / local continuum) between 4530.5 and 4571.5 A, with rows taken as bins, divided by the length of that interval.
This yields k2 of 0.004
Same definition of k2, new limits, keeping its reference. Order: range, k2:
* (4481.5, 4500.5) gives -0.003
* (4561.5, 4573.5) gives 0.017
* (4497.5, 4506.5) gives -0.002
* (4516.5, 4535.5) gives 0.004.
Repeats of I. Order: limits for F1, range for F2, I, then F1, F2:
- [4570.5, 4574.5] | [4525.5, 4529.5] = 233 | 113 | 120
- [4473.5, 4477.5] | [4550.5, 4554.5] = 234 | 116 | 118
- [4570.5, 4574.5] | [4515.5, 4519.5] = 230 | 113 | 117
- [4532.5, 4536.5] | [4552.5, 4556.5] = 236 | 118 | 118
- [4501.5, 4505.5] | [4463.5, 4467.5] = 242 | 118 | 124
